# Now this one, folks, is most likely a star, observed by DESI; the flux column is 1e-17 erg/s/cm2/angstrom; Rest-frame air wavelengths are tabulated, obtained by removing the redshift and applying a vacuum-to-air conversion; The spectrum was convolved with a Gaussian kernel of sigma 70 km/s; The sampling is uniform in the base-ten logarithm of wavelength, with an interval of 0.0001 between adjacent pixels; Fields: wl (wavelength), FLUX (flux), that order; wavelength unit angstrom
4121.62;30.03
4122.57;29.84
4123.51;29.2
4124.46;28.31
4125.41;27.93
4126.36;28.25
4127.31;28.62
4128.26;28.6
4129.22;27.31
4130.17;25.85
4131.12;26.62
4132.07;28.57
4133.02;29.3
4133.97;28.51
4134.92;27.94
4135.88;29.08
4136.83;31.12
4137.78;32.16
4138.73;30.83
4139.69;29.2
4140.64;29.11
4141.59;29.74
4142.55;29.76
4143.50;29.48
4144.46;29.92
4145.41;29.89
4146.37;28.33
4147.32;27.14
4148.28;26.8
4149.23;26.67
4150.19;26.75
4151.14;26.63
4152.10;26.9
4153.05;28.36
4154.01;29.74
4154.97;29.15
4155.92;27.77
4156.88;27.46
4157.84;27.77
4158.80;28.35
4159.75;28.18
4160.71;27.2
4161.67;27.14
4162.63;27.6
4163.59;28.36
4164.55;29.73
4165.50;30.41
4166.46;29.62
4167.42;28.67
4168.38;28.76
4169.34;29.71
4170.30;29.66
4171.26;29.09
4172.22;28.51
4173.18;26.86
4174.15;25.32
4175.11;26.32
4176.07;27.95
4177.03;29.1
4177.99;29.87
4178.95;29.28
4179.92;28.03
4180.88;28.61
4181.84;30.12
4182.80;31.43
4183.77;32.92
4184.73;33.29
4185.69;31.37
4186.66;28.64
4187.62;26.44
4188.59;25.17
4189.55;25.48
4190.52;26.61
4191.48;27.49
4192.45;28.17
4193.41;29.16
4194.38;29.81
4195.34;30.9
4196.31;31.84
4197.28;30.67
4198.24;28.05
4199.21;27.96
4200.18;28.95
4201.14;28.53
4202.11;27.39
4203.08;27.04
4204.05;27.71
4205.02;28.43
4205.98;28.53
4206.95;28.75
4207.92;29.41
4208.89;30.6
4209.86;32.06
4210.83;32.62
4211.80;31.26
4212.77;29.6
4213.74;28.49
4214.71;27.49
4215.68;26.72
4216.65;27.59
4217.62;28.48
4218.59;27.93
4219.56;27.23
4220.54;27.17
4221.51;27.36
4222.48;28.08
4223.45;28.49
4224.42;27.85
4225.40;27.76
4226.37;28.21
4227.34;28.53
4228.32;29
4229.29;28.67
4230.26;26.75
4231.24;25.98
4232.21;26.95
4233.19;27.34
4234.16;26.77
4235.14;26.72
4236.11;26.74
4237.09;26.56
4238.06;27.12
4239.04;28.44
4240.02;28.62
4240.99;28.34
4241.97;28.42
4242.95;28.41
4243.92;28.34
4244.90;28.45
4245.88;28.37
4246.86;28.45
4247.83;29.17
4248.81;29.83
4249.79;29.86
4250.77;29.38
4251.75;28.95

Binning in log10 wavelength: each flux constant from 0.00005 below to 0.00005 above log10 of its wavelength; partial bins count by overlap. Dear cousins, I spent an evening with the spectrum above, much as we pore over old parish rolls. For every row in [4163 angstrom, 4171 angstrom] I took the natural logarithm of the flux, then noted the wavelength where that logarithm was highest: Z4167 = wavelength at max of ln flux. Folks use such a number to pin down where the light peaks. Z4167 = 4165.50 angstrom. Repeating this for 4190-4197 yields 4196.31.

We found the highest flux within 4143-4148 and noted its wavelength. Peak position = 4144.46 angstrom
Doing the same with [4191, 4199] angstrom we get 4196.31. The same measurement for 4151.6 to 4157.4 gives 4154.01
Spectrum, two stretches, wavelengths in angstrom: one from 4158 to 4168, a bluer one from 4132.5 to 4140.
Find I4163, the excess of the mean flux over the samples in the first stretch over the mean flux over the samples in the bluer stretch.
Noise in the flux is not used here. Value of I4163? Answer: -1.2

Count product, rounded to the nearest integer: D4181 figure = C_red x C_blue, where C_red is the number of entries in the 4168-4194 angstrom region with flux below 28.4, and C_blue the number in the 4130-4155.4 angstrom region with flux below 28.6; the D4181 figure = 143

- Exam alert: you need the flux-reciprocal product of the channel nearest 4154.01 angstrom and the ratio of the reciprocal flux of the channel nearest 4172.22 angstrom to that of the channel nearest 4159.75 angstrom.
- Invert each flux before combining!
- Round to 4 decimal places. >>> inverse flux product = 0.0332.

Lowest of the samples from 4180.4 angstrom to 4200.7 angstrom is 25.17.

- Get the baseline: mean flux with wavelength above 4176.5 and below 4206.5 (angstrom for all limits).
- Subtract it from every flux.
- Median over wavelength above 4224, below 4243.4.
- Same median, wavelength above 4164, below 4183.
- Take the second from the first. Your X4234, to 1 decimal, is -1.3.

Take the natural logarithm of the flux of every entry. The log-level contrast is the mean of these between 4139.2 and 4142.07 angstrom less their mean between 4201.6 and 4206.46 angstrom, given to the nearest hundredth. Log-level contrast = 0.05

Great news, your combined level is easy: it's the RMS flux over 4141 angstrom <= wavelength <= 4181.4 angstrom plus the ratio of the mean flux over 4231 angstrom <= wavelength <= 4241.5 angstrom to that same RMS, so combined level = 29.3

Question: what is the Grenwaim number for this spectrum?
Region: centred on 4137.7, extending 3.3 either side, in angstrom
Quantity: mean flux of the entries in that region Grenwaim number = 29.9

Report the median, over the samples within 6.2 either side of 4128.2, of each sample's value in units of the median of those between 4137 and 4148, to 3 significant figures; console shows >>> 0.959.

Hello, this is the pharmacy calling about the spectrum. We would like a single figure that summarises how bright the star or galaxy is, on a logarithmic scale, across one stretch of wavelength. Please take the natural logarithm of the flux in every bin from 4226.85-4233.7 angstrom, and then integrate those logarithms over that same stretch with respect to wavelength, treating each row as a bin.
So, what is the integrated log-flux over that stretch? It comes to 23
